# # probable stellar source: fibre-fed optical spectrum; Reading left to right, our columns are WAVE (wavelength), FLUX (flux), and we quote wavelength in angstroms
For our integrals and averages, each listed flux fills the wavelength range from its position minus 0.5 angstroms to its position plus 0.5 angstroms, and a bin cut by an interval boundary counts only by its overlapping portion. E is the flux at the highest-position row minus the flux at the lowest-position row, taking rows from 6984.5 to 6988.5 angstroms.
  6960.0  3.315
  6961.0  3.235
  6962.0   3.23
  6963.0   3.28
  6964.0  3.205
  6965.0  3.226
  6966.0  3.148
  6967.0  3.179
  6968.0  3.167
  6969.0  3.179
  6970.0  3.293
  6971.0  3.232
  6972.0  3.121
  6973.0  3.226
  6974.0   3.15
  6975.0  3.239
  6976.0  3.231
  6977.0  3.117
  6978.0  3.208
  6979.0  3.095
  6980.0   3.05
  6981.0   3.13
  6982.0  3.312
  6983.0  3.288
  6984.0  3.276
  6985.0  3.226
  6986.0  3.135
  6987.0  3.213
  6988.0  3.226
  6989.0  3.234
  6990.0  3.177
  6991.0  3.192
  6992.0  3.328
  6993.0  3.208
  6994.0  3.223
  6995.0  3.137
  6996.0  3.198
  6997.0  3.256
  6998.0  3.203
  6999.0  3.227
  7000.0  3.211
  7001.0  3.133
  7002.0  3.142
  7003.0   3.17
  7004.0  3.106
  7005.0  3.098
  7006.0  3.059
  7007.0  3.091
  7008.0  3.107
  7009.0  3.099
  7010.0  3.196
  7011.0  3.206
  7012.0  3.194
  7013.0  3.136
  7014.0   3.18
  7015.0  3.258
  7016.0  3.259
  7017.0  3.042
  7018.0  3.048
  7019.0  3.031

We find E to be 0.00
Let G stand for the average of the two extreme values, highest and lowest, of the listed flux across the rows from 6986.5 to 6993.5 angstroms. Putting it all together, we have 3.25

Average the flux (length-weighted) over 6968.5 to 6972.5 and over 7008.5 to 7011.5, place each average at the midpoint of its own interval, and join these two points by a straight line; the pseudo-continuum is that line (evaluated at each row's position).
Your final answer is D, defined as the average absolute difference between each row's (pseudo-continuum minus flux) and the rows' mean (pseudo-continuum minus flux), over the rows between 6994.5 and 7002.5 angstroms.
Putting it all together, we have 0.038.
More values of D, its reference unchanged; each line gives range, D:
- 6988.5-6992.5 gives 0.048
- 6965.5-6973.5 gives 0.044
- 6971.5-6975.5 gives 0.049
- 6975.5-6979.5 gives 0.056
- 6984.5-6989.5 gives 0.029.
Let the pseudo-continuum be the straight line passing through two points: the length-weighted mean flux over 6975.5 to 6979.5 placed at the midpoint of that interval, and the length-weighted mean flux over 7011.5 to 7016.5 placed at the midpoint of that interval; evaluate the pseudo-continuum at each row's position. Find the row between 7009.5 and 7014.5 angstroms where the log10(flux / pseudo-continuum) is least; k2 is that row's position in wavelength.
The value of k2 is 7013.0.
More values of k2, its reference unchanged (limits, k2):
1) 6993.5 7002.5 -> 7001.0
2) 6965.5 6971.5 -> 6966.0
